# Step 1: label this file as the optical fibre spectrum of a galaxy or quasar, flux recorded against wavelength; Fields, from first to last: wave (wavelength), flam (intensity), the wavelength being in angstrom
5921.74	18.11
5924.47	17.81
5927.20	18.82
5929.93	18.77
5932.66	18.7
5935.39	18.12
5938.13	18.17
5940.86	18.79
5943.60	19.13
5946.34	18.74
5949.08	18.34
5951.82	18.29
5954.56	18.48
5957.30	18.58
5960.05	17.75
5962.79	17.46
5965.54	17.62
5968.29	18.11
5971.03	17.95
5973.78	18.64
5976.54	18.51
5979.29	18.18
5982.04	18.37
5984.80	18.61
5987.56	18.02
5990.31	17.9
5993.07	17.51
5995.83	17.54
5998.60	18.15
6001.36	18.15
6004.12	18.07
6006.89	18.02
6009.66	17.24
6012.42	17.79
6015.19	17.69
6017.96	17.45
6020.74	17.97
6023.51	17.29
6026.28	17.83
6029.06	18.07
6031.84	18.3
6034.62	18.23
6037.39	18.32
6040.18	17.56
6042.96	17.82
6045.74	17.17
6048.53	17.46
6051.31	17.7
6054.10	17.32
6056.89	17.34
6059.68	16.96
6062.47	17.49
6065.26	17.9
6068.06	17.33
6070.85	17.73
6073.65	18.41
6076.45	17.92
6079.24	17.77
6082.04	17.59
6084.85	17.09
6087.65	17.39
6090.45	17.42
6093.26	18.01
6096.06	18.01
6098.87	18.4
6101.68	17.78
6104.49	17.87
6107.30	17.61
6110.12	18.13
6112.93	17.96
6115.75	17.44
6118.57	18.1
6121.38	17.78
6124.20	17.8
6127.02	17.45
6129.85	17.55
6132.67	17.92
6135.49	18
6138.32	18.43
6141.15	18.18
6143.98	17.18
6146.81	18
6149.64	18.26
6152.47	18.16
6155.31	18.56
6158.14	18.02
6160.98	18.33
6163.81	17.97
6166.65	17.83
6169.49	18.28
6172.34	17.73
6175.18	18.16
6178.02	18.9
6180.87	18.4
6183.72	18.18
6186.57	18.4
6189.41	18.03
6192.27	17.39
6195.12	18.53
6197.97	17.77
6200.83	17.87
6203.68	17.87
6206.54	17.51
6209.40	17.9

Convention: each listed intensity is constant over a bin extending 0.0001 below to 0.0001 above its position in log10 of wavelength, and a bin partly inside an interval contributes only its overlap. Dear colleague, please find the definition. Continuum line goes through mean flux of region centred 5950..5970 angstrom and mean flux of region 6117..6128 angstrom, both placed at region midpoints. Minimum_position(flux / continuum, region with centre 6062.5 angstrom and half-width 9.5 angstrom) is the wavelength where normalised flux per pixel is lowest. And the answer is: 6059.68 angstrom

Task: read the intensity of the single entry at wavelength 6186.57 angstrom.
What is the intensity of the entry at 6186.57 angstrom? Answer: 18.4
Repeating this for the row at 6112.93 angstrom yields 17.96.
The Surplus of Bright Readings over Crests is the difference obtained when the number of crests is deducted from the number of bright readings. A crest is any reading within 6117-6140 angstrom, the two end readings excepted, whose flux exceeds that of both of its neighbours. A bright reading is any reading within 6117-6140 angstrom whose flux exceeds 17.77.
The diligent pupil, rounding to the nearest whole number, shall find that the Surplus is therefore 5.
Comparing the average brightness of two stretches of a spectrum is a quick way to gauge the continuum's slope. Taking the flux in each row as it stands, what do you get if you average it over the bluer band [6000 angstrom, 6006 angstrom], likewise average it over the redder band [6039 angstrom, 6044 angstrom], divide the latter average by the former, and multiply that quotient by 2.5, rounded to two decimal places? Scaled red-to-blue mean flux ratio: 2.44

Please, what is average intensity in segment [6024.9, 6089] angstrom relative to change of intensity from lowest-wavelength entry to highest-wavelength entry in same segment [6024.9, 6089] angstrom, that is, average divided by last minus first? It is -40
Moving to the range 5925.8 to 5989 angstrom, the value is -23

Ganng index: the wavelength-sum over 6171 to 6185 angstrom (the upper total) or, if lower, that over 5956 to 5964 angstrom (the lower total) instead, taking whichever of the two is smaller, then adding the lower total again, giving 108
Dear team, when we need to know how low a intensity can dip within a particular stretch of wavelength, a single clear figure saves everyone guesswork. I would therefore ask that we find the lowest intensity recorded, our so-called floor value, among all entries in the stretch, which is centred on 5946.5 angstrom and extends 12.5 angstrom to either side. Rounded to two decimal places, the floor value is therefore 18.12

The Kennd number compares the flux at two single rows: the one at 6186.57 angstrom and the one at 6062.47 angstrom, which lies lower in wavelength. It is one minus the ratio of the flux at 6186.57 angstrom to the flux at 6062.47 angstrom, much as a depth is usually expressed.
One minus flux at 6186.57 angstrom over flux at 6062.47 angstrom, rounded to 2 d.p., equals -0.05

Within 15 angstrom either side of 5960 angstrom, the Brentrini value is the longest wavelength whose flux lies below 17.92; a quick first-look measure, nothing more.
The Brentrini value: 5965.54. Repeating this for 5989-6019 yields 6017.96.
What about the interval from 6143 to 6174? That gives 6172.34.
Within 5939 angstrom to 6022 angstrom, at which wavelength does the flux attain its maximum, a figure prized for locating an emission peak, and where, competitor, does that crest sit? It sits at 5943.60 angstrom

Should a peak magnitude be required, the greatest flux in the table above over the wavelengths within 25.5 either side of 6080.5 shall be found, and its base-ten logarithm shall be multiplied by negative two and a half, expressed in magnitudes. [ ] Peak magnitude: -3.163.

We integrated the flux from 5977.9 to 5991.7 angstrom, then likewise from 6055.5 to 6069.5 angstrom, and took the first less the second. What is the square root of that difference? 2.8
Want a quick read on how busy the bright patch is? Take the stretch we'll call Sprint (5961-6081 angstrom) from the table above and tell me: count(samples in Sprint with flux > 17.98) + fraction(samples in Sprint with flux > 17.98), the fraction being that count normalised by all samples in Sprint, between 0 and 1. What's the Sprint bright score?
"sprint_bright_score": 16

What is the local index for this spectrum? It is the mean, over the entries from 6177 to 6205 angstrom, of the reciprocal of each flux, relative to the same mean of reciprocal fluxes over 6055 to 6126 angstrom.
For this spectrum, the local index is 0.98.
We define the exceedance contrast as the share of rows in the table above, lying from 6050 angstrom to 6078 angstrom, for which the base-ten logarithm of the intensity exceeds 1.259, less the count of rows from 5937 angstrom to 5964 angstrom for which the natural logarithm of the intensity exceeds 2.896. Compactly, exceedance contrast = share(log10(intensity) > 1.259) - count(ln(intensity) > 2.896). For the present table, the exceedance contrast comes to -7.9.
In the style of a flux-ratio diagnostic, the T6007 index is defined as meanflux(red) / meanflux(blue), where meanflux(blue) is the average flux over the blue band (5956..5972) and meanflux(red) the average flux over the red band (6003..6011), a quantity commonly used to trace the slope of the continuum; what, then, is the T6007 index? 0.99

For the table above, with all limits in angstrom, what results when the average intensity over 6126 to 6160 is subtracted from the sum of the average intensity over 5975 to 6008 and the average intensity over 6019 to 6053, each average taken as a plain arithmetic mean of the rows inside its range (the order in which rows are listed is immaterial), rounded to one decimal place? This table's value 17.9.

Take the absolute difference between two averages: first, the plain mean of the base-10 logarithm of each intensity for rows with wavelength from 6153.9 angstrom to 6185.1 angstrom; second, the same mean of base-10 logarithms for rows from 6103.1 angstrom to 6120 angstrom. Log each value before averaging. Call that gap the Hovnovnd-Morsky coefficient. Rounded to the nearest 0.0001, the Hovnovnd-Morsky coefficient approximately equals 0.0087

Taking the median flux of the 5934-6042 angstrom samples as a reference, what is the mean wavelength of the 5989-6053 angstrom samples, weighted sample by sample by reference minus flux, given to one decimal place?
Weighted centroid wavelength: 6022.7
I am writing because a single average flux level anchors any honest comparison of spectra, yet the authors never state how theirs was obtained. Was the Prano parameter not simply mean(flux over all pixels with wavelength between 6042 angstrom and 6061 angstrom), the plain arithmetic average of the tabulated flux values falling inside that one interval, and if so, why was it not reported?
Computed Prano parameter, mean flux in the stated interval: 17.4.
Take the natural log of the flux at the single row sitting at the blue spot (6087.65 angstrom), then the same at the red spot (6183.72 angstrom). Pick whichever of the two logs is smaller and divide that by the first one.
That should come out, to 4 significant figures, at 1.000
